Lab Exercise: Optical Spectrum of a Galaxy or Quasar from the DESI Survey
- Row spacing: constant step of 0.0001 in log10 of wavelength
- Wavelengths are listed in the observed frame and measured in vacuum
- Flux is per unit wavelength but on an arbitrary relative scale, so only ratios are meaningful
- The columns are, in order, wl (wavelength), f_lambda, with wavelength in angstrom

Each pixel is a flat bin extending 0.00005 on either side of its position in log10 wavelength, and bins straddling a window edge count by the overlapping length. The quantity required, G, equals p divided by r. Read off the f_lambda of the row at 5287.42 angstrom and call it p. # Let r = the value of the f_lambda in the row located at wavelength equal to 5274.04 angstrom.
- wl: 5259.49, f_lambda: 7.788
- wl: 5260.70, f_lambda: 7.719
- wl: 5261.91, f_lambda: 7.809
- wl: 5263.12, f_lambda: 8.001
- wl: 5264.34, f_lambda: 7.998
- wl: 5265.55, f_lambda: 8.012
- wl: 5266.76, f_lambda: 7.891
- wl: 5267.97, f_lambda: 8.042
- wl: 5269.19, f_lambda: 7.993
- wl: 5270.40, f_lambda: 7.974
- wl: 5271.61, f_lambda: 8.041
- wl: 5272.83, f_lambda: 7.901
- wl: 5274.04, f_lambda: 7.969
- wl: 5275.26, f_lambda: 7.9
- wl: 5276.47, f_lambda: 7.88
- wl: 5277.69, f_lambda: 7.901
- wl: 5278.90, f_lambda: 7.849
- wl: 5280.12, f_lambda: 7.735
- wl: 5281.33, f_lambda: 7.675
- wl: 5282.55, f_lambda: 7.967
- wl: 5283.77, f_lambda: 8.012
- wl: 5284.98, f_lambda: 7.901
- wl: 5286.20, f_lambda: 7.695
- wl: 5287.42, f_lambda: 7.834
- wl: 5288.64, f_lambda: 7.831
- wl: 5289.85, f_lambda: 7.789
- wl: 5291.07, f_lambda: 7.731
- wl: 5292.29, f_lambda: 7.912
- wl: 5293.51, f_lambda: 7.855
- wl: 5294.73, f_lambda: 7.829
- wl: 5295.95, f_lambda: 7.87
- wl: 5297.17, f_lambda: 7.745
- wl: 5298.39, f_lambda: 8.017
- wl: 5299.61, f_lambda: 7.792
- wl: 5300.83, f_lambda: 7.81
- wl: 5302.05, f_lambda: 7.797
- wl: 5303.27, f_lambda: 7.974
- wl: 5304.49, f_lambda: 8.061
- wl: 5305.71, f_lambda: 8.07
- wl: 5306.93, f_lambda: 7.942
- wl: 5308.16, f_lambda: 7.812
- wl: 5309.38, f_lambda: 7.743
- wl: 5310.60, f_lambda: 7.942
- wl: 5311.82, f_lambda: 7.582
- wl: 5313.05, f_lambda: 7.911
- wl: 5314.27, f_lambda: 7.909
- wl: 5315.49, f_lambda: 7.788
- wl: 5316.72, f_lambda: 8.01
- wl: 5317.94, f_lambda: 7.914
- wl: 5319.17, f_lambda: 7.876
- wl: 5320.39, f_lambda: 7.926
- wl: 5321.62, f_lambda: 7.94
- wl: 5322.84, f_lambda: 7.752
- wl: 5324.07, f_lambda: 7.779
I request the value 0.98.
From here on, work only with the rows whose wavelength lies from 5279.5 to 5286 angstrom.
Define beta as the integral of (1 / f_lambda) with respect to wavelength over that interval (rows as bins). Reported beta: 0.83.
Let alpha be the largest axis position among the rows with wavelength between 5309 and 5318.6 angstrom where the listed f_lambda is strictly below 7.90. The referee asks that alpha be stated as 5315.49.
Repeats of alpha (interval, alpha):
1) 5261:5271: 5266.76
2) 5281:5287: 5286.20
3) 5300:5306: 5302.05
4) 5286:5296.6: 5295.95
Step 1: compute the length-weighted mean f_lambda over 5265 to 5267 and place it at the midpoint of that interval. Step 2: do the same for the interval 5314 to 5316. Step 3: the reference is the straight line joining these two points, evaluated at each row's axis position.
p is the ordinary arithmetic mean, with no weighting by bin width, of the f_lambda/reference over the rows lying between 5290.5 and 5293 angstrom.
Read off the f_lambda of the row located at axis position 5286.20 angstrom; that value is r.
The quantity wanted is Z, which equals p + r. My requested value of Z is 8.68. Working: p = 0.99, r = 7.695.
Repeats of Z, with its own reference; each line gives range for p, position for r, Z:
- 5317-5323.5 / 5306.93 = 8.95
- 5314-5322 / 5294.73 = 8.84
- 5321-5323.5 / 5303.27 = 8.97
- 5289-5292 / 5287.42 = 8.81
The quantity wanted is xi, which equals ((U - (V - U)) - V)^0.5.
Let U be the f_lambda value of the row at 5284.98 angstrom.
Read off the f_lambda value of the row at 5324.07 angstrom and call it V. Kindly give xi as 0.49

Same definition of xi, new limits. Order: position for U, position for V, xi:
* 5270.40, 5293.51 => 0.49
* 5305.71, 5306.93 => 0.51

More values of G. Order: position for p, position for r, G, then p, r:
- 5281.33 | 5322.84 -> 0.99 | 7.675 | 7.752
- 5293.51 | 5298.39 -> 0.98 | 7.855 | 8.017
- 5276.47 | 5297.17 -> 1.02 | 7.88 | 7.745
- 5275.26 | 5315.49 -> 1.01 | 7.9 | 7.788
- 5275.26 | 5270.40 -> 0.99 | 7.9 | 7.974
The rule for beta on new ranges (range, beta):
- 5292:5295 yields 0.38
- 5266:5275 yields 1.13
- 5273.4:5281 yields 0.97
